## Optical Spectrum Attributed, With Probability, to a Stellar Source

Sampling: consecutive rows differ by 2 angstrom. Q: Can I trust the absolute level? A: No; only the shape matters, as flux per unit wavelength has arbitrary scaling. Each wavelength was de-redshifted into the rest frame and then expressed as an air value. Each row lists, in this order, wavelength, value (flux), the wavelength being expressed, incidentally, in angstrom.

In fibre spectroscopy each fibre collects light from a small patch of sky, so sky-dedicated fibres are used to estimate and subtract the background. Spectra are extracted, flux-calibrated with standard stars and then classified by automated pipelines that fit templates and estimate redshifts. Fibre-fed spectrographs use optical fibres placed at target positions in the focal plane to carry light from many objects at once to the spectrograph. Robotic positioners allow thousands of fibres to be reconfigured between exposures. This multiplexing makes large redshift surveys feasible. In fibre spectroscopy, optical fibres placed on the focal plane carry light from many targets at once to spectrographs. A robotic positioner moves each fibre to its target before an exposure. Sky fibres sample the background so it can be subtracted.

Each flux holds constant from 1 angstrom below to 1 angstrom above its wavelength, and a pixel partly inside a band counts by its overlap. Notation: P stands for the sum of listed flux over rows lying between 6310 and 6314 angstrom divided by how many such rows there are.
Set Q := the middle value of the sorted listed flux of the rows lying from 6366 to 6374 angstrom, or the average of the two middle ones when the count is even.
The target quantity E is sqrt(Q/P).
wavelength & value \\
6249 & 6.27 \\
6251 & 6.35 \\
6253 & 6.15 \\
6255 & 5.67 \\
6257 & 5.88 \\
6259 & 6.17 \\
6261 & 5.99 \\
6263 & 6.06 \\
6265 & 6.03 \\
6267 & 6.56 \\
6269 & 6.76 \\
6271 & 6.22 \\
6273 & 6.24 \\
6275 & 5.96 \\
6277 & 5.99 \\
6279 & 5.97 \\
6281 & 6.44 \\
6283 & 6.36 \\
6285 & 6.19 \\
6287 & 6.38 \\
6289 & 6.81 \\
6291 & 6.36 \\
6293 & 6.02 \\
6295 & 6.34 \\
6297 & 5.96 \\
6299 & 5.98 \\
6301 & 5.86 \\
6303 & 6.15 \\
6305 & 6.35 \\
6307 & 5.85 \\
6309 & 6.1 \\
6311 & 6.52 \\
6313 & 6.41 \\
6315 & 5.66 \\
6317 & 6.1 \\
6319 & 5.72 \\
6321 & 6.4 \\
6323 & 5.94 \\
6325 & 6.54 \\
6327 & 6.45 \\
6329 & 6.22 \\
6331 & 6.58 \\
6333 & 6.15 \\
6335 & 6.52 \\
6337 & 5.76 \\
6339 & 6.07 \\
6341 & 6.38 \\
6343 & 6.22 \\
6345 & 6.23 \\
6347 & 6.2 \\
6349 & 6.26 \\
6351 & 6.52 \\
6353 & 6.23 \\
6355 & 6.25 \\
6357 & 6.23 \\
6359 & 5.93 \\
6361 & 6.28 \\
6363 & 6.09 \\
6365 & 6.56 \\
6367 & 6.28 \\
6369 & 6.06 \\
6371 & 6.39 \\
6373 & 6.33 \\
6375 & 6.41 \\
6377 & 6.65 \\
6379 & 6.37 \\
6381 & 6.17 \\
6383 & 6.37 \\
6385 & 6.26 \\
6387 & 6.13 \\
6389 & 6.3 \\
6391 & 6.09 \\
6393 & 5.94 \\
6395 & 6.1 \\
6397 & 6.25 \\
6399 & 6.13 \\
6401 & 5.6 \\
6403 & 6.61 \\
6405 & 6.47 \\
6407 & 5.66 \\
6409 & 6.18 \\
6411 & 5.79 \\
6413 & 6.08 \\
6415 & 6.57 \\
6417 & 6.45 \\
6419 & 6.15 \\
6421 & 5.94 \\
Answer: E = 0.988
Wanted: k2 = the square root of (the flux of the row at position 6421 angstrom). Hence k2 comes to 2.44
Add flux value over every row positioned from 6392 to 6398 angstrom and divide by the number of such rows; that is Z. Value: 6.10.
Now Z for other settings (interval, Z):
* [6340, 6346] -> 6.28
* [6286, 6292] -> 6.52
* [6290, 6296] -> 6.24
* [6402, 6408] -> 6.25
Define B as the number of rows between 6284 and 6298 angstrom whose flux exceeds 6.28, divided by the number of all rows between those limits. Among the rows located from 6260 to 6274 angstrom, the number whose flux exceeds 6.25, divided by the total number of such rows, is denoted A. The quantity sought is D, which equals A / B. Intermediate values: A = 0.3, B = 0.6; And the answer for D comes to 0.5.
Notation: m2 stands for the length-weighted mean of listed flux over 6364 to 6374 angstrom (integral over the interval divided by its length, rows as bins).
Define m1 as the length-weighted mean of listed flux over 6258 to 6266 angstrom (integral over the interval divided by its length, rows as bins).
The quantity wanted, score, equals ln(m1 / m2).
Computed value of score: -0.042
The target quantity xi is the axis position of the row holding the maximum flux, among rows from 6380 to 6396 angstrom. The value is 6383 angstrom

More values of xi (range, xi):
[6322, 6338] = 6331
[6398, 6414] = 6403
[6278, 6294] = 6289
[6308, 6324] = 6311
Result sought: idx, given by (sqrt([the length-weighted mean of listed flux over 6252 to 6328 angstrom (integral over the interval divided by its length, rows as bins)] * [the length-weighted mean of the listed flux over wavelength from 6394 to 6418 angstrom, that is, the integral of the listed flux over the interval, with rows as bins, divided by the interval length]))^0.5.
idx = 2.48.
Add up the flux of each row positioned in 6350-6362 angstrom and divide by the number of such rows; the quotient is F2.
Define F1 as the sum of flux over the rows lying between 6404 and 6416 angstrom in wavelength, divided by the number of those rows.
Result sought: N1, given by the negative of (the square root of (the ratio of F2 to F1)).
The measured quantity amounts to -1.01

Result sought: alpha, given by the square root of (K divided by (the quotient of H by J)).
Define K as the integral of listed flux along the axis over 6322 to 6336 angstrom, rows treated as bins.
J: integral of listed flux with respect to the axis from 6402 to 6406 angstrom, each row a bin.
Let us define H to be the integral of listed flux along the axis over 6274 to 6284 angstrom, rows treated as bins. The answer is 6.1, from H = 61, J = 26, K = 89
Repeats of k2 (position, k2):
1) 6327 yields 2.54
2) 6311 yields 2.55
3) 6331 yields 2.57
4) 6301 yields 2.42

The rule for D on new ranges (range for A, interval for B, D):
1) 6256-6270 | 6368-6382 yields 0.4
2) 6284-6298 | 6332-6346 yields 2.0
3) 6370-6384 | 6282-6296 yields 1.2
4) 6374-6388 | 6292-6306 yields 2.5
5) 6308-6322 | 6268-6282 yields 1.5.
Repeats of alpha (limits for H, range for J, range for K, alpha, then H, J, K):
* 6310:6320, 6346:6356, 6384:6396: 8.7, 61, 63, 74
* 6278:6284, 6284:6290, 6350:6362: 8.8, 38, 39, 75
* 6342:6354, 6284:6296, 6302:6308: 6.1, 75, 76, 37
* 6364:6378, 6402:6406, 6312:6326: 5.0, 89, 26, 86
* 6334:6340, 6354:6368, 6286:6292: 9.6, 37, 87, 39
